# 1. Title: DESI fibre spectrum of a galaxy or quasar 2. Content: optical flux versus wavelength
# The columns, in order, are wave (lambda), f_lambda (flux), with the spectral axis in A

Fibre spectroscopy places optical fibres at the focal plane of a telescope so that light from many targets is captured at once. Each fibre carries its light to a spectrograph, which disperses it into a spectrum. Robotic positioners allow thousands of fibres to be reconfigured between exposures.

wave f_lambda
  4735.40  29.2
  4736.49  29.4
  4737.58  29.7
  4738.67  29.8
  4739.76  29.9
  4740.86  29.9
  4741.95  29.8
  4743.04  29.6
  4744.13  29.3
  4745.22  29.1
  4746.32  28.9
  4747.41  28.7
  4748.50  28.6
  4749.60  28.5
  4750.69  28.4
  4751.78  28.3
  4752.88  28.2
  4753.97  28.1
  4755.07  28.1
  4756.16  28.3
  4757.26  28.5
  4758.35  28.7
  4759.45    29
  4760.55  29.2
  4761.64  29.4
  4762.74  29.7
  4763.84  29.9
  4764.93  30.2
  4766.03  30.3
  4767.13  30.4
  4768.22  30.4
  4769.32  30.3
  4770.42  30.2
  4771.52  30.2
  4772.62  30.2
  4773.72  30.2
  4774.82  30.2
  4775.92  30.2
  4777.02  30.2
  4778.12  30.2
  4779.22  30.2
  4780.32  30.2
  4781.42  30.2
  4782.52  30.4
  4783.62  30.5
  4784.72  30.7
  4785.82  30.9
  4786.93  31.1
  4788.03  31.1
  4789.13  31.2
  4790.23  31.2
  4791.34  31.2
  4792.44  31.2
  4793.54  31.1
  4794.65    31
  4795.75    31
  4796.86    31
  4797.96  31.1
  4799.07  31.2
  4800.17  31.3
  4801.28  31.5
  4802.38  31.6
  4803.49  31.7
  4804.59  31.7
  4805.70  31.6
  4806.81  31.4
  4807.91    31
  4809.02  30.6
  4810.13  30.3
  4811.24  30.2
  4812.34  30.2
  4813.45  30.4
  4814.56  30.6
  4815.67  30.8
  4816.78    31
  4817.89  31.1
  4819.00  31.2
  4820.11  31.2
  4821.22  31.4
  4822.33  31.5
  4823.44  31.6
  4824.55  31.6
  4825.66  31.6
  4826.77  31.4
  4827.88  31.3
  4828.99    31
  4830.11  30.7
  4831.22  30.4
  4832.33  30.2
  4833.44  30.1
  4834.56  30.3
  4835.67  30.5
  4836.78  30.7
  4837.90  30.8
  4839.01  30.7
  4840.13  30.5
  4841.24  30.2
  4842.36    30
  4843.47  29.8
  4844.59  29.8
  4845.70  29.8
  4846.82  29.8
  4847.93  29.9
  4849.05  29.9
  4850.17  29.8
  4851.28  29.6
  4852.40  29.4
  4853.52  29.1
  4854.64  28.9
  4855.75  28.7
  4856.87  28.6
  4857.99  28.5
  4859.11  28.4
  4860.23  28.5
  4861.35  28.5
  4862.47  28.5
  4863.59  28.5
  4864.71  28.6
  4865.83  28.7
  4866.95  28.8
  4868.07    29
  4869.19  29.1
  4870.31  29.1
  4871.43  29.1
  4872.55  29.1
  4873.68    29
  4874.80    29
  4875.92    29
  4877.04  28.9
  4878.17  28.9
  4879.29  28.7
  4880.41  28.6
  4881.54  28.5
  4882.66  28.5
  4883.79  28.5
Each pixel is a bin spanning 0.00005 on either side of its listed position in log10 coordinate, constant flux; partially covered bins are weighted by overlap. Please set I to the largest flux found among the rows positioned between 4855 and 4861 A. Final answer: 28.7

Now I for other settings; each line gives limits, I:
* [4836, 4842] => 30.8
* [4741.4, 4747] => 29.8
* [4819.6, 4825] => 31.6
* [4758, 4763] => 29.7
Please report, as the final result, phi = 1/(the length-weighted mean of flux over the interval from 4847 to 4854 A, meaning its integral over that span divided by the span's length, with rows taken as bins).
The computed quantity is 0.0337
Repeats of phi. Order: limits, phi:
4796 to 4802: 0.0320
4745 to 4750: 0.0348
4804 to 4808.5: 0.0318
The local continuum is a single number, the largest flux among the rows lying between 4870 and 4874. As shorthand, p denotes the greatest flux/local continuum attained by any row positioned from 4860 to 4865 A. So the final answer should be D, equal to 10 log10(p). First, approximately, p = 0.98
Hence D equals -0.08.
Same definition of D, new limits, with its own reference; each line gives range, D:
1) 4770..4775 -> 0.16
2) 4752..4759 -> -0.06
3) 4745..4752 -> 0.00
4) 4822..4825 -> 0.36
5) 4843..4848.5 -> 0.12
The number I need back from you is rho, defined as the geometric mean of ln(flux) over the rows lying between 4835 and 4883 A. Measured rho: 3.38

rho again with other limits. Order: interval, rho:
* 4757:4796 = 3.41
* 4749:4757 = 3.34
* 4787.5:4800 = 3.44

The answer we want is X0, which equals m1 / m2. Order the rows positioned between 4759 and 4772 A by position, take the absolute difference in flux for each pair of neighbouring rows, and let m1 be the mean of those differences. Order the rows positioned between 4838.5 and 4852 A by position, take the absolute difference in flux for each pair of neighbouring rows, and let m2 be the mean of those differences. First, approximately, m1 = 0.145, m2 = 0.12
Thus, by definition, 1.2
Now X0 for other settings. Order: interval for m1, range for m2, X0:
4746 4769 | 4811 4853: 1.1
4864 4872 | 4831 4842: 0.5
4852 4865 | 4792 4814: 0.8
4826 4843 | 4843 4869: 2.0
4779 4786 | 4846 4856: 0.7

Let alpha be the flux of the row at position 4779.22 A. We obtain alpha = 30.2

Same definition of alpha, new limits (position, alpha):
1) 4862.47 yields 28.5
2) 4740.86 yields 29.9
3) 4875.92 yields 29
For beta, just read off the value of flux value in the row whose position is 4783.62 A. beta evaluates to 30.5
